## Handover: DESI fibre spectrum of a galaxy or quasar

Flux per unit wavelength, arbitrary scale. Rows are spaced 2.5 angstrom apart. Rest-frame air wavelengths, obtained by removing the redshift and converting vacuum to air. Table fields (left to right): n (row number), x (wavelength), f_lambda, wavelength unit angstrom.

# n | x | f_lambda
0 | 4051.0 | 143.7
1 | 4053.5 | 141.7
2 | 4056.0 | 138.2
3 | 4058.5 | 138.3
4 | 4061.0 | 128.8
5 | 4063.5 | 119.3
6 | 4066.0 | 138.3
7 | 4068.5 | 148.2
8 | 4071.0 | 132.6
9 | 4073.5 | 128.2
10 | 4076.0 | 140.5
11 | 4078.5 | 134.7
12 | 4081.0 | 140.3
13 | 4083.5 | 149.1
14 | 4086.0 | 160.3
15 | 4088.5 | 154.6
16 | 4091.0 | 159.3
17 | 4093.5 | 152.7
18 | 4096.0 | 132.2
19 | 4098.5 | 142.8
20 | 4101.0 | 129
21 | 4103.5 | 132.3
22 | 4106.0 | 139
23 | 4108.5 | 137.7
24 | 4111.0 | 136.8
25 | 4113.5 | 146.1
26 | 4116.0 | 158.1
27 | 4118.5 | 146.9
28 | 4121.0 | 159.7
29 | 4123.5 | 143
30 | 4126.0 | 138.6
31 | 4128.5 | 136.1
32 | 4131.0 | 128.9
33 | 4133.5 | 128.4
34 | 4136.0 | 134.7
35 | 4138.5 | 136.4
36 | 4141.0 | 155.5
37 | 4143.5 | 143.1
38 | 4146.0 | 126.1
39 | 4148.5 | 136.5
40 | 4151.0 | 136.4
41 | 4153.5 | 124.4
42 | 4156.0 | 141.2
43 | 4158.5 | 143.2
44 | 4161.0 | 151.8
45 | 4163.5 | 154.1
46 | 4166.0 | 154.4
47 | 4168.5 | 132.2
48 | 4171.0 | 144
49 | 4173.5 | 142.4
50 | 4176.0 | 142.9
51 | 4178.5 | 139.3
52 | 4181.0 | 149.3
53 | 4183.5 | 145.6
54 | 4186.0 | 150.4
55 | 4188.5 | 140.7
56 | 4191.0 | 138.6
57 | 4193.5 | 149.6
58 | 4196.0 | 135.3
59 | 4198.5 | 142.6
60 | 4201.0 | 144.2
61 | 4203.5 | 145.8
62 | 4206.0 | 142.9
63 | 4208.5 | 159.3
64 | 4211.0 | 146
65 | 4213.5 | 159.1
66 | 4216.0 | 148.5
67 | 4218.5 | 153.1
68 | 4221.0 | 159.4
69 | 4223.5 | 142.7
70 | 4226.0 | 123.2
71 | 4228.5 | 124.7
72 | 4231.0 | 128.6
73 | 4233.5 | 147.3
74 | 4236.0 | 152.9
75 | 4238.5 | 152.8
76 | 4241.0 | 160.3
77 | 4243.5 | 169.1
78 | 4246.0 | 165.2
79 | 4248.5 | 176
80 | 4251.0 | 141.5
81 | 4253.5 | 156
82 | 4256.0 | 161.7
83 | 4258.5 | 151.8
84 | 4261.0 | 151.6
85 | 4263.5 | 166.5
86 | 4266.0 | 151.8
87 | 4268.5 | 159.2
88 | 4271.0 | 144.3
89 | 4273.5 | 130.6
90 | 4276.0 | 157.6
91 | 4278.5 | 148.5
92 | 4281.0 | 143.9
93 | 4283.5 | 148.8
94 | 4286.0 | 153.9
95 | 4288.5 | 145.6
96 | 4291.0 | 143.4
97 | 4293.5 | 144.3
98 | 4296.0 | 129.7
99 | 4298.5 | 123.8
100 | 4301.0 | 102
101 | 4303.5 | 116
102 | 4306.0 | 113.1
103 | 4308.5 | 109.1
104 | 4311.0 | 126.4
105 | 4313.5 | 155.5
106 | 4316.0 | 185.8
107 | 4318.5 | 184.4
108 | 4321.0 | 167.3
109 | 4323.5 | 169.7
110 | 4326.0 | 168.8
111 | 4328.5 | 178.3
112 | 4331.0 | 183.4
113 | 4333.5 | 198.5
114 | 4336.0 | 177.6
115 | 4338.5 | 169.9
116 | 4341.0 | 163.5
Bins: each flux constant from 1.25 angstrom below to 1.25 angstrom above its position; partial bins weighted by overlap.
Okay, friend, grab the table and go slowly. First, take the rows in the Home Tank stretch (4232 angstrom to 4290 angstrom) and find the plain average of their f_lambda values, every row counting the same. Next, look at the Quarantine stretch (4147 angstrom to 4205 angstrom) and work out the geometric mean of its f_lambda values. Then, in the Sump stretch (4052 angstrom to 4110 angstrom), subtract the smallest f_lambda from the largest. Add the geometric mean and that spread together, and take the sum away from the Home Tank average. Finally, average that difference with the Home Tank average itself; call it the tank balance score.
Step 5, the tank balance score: 62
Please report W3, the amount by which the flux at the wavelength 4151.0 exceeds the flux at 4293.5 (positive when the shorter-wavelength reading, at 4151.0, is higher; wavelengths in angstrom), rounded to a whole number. -8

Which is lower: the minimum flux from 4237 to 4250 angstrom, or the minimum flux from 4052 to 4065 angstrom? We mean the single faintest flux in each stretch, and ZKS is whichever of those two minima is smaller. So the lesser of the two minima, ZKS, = 119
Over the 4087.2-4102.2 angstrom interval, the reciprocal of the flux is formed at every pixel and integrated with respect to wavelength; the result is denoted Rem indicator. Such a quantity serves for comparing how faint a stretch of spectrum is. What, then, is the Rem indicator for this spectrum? 0.10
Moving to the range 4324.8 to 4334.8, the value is 0.06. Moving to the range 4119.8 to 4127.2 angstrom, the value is 0.05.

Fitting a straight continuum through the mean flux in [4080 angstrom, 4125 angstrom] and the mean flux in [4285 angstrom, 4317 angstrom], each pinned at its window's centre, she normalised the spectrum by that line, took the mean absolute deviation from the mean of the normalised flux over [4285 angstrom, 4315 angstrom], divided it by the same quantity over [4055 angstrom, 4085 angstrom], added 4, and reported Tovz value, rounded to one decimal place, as 6.6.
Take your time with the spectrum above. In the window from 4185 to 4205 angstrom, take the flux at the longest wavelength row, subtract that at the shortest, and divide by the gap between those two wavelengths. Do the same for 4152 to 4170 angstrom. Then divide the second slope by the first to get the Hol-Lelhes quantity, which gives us -2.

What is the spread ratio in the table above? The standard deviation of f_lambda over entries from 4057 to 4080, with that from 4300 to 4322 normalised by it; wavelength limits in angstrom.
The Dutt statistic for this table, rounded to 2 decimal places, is 4.00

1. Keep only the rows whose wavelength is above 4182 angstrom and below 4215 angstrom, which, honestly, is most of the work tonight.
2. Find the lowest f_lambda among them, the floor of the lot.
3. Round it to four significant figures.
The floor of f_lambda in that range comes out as 135.3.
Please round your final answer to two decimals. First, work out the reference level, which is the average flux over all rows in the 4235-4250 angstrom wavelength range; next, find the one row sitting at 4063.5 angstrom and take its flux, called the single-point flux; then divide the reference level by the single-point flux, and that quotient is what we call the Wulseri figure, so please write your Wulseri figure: 1.36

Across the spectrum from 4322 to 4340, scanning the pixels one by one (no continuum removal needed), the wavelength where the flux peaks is 4333.5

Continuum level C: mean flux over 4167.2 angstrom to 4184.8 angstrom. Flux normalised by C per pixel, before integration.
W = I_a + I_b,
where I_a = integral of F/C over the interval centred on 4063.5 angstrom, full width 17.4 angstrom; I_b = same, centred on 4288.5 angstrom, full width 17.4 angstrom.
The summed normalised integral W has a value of 34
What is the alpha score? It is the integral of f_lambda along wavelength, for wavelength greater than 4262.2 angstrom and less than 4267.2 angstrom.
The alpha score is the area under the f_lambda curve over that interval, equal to 796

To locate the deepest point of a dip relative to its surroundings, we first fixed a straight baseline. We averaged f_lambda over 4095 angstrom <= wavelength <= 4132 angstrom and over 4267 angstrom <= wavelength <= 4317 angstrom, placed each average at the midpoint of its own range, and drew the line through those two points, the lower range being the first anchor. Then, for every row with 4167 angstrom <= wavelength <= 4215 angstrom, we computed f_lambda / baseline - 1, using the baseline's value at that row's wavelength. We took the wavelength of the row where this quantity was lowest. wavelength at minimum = 4168.5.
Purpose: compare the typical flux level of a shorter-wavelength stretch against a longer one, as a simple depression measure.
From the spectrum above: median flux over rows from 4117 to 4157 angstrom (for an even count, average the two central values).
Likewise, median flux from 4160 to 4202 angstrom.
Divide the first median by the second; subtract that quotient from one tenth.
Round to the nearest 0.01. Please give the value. -0.85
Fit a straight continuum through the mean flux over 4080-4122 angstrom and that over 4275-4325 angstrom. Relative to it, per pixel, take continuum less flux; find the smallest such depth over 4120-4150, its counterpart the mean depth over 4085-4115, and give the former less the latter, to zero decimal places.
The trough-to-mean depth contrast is -16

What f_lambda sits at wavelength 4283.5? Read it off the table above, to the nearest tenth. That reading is 148.8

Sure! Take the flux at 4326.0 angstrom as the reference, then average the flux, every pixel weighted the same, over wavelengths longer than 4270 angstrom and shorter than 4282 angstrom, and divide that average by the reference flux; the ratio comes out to 0.86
